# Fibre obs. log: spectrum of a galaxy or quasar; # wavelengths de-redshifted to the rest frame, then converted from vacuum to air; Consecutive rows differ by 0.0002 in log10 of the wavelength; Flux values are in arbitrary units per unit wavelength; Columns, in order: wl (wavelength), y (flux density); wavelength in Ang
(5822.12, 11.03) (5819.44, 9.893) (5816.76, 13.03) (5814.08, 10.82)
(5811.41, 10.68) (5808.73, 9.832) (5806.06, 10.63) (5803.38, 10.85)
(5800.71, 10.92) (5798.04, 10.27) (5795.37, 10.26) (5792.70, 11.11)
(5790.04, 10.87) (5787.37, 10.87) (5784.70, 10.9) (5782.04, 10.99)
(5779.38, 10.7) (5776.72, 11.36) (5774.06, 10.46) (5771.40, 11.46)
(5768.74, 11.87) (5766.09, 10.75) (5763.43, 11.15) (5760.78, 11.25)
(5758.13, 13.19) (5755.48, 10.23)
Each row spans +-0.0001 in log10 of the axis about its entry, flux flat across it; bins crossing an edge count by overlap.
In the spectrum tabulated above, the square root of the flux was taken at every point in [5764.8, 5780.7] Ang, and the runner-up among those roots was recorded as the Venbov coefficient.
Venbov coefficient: 3.39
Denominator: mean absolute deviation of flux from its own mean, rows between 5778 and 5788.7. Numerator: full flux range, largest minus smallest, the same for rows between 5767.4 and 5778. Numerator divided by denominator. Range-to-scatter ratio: 17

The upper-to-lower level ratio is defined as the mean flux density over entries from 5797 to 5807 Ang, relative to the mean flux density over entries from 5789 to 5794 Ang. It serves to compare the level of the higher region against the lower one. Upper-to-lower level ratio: 0.97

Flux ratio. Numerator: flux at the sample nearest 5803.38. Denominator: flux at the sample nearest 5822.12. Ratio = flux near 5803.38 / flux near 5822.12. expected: 0.98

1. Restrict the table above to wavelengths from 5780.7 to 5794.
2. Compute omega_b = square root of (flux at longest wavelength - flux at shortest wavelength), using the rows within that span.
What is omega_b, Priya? 0.35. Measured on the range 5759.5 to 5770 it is 0.79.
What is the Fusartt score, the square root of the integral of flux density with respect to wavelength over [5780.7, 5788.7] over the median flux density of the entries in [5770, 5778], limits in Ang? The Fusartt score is 2.77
